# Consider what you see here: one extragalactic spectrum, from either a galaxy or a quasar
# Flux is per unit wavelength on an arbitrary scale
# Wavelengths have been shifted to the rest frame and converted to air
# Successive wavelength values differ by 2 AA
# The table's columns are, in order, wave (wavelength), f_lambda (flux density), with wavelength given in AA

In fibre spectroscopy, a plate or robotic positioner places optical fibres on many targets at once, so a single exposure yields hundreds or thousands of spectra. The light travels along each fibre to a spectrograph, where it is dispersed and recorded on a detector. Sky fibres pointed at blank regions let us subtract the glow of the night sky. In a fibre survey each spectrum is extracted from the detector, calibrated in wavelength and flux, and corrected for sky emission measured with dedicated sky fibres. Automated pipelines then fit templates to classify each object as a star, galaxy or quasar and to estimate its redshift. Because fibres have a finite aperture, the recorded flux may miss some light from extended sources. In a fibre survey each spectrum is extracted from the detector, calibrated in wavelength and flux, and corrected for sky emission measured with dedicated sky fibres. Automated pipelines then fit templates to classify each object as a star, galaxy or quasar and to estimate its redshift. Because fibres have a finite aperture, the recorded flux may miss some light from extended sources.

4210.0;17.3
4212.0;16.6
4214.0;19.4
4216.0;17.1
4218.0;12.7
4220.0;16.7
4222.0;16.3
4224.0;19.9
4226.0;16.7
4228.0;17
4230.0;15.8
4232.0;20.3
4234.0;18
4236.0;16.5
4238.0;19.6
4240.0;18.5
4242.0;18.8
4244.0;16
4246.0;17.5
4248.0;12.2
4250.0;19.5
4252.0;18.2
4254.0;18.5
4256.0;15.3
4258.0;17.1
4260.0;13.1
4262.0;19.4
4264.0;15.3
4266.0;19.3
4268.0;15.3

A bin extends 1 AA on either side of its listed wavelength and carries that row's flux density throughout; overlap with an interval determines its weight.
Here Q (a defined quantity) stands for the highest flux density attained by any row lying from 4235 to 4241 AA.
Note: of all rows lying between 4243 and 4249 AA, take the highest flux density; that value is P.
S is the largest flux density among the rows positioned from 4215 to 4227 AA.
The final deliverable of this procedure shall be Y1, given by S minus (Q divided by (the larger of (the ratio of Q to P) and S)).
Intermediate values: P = 17.5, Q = 19.6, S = 19.9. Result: 18.92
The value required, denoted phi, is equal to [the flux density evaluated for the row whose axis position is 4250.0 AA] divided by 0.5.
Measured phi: 39.0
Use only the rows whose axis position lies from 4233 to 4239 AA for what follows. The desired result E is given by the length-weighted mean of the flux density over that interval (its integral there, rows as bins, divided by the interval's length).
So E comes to 18.0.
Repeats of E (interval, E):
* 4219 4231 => 17.1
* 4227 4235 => 17.8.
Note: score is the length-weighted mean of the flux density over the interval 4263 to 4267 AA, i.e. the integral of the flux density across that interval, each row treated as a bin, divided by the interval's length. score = 17.3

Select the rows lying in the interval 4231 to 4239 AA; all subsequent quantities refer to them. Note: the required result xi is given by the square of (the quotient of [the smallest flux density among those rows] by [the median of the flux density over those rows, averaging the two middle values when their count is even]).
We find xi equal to 0.77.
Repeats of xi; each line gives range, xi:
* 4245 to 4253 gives 0.47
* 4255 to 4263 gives 0.65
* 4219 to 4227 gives 0.95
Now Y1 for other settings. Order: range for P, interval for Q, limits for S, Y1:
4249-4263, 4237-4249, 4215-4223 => 15.95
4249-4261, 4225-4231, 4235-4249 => 18.73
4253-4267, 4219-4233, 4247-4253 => 18.46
